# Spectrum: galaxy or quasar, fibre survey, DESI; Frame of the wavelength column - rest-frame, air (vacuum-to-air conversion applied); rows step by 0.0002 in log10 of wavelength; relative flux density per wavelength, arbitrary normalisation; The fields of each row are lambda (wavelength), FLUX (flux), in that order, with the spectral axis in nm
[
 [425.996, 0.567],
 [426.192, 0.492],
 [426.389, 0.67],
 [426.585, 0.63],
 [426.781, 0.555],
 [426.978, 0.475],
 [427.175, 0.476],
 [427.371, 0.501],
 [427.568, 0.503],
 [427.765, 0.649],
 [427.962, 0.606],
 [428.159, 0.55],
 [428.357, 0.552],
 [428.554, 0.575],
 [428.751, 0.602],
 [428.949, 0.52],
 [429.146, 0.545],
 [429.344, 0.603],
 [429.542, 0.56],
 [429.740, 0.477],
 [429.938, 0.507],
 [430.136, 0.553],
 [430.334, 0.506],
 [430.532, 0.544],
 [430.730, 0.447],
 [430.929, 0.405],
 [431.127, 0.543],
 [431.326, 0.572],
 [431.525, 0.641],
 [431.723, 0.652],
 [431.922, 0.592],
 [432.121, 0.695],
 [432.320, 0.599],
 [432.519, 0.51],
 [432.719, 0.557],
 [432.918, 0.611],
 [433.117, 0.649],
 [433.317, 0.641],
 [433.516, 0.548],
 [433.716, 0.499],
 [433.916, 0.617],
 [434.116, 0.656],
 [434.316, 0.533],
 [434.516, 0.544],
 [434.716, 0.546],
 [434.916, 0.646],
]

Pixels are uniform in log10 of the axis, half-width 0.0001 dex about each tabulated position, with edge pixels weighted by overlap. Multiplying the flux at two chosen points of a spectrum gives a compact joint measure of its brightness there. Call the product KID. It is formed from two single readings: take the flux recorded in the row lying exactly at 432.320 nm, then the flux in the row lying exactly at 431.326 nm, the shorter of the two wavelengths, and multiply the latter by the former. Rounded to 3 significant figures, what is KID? 0.343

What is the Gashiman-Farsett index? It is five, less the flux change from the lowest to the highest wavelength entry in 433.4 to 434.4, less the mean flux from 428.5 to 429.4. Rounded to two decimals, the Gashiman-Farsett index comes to 4.45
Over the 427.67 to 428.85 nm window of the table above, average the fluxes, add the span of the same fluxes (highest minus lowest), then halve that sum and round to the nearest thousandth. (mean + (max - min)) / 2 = 0.344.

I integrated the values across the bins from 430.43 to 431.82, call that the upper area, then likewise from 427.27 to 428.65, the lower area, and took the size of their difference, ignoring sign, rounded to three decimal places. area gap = 0.020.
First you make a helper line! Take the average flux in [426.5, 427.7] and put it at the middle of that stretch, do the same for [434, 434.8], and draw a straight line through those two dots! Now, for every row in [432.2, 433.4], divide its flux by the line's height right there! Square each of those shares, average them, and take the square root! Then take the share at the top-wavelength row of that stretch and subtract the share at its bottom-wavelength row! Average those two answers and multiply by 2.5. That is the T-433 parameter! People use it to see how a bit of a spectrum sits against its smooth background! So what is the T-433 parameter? 1.41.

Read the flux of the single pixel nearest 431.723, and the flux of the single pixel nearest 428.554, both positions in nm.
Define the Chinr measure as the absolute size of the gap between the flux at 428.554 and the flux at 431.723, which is 0.08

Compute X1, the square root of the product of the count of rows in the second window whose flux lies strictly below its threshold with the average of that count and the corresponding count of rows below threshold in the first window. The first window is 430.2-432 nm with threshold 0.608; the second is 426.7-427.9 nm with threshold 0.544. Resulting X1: 4.7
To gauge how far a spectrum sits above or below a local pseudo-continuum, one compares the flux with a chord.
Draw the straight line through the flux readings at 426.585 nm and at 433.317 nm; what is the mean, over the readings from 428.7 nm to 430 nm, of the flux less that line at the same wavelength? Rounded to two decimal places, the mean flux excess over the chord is -0.09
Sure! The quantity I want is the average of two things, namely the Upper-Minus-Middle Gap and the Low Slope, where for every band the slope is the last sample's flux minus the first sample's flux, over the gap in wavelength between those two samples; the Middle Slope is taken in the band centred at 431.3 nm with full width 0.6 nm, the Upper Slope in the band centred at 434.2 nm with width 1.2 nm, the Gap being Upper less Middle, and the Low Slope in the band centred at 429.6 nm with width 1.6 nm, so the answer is -0.10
